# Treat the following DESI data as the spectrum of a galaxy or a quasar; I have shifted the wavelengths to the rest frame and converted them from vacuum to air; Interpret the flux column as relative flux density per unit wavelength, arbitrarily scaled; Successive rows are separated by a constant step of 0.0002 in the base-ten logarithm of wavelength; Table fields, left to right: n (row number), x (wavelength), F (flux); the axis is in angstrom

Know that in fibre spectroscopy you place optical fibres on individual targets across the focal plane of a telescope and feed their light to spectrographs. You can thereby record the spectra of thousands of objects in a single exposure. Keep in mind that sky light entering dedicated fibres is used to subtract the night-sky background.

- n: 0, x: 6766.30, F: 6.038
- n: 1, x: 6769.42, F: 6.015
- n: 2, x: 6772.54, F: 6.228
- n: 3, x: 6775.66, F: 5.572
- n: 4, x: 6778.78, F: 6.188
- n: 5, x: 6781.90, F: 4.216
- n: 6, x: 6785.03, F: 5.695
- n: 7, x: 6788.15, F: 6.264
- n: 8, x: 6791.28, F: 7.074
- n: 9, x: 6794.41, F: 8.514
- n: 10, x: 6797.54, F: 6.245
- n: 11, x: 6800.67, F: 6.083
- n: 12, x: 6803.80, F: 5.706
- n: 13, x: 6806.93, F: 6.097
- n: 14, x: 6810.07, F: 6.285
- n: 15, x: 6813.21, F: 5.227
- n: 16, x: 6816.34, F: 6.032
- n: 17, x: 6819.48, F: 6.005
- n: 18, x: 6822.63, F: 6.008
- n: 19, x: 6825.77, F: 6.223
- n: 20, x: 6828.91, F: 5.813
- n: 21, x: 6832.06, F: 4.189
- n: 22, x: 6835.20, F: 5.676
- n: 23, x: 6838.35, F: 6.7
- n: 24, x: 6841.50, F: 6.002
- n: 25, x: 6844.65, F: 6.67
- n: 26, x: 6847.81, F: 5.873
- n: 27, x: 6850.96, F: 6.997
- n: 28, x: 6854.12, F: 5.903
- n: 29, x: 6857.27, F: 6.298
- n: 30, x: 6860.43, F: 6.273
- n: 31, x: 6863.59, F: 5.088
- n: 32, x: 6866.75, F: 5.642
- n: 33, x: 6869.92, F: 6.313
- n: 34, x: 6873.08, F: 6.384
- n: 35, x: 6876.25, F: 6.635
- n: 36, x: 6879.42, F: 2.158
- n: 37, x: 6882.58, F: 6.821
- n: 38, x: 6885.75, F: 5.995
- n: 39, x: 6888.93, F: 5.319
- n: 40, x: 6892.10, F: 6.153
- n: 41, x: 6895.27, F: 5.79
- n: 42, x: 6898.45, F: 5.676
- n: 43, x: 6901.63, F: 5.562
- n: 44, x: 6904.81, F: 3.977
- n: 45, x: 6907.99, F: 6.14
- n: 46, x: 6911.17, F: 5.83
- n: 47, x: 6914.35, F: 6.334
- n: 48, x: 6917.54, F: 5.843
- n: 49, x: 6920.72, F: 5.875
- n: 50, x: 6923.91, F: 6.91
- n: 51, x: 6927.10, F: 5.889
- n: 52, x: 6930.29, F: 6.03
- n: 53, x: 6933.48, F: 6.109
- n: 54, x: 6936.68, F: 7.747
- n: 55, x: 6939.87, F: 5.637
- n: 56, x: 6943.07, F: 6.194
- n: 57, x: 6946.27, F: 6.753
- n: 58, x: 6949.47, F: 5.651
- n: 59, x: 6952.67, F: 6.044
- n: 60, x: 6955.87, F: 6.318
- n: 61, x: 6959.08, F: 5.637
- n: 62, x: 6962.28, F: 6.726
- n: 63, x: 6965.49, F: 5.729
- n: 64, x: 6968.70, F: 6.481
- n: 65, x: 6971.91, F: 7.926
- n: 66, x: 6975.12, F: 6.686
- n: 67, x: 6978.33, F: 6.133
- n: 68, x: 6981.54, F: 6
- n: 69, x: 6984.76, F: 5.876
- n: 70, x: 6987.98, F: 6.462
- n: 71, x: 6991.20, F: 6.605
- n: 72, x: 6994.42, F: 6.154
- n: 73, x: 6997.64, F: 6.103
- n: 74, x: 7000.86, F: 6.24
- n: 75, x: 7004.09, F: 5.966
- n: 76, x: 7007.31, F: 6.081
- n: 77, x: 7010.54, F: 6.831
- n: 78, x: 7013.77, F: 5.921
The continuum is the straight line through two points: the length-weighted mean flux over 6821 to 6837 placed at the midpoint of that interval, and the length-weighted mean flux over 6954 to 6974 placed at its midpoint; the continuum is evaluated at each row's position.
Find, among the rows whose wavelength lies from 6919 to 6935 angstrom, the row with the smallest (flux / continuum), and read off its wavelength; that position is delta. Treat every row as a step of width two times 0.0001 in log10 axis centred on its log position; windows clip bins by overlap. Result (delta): 6927.10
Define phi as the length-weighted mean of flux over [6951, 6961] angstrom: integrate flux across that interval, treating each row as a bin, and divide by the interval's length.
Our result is 6.02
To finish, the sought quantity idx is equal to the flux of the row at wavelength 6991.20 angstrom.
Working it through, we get 6.605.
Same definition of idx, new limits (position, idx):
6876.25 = 6.635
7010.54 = 6.831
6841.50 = 6.002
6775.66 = 5.572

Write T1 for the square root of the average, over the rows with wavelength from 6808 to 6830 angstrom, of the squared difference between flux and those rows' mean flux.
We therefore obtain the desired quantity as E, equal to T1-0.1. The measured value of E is 0.23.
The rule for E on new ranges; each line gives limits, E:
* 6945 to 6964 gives 0.35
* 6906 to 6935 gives 0.23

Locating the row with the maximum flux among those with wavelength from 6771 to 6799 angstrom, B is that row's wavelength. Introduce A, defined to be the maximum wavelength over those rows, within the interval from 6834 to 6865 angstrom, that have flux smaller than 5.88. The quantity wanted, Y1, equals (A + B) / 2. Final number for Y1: 6829.0 angstrom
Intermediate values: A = 6863.59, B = 6794.41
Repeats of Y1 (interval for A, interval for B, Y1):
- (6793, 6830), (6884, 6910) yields 6860.5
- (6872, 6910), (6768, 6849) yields 6849.6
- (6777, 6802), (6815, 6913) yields 6818.0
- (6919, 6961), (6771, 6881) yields 6876.7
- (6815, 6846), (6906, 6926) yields 6879.6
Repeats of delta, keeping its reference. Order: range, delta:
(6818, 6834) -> 6832.06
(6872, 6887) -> 6879.42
